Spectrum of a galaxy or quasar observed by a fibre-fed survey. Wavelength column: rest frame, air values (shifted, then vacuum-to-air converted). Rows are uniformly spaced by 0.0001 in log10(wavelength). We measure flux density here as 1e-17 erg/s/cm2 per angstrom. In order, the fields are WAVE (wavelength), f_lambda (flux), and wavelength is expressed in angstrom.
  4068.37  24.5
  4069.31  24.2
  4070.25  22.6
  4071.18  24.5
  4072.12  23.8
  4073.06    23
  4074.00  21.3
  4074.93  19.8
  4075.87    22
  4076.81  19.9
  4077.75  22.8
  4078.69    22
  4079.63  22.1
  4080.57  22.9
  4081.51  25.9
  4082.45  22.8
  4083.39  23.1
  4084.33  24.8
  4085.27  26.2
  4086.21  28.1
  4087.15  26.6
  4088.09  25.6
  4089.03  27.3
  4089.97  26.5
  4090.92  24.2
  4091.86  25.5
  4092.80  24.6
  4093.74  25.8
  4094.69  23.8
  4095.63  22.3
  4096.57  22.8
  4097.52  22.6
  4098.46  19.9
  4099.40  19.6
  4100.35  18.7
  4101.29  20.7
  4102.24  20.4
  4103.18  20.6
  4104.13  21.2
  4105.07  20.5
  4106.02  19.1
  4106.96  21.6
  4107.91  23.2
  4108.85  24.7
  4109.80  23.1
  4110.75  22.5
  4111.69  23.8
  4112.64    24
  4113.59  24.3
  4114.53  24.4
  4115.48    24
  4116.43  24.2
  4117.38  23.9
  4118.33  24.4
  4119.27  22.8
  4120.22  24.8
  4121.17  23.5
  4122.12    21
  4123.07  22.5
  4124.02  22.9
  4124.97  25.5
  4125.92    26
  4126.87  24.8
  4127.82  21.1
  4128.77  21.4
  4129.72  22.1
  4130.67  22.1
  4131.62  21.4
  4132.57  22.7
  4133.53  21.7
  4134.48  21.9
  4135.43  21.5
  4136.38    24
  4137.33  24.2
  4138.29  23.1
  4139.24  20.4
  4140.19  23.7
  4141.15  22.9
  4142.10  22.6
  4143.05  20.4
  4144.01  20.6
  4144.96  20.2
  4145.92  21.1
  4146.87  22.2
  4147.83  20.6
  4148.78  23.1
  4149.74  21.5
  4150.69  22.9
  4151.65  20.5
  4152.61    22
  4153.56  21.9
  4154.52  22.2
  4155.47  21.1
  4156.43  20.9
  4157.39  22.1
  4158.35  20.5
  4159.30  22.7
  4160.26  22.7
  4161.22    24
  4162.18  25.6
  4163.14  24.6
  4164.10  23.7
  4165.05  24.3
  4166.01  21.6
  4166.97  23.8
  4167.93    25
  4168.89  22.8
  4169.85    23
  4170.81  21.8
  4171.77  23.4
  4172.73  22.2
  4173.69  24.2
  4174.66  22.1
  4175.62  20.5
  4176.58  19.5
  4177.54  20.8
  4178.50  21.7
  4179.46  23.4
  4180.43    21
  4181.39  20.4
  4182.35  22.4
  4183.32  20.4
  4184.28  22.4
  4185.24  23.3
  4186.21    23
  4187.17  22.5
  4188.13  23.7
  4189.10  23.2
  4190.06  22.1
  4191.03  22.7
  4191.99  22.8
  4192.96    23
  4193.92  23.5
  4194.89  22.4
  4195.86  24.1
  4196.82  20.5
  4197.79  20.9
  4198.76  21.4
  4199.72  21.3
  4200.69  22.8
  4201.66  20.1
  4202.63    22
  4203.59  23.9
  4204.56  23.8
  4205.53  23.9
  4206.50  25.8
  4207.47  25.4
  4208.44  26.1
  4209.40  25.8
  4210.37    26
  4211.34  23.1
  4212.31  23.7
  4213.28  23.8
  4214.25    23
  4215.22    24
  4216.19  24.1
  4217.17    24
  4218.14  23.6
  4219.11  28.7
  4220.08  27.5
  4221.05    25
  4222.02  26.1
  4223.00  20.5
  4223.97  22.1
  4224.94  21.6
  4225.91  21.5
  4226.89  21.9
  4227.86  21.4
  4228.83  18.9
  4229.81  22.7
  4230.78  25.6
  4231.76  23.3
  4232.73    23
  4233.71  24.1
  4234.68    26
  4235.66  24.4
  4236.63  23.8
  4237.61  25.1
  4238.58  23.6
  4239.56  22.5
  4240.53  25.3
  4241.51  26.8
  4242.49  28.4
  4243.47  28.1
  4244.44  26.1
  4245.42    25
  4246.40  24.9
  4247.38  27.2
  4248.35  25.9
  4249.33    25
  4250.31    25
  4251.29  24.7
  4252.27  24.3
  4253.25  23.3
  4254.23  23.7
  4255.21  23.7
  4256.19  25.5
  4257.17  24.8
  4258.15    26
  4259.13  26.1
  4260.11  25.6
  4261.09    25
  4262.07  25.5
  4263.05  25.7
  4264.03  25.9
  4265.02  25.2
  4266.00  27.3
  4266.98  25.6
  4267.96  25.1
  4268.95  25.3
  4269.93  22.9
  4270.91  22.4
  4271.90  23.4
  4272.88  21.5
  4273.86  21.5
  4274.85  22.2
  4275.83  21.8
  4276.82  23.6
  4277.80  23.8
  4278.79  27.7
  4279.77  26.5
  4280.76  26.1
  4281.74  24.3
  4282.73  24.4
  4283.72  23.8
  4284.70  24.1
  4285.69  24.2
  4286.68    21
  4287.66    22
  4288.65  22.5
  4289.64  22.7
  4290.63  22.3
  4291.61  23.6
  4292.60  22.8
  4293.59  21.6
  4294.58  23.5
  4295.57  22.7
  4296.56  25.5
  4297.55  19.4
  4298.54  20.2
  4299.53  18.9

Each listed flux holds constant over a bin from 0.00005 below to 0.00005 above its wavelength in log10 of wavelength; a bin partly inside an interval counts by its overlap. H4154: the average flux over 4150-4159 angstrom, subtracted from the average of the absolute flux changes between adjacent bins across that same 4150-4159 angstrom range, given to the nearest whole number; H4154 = -21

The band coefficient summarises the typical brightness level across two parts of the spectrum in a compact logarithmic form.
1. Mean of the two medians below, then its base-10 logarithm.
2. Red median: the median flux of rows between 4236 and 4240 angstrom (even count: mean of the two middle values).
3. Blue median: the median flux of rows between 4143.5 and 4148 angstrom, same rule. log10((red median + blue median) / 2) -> 1.35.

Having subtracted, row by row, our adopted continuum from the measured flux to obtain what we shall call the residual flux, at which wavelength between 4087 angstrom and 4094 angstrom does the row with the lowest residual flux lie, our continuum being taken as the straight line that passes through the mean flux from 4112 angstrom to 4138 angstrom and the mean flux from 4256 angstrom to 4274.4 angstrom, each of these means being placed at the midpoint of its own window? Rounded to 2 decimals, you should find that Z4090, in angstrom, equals 4090.92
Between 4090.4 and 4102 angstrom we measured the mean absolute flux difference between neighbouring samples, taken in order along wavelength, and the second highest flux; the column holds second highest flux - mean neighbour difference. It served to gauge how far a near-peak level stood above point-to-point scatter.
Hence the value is 24.3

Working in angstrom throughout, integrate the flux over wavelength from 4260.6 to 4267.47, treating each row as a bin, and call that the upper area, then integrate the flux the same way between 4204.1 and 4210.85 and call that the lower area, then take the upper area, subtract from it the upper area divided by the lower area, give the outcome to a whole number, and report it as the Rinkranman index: 176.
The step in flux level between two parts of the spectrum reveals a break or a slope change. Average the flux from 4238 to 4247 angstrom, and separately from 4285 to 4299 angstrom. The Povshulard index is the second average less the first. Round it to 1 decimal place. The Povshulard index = -3.2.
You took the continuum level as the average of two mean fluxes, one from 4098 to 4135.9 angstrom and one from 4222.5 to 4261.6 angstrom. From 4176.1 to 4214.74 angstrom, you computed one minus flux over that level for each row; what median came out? 0.021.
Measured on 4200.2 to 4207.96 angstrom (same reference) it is -0.020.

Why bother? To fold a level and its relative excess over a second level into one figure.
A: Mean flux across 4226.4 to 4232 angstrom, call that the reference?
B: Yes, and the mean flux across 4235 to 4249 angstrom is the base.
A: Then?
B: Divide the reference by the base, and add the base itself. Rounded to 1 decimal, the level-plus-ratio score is 26.4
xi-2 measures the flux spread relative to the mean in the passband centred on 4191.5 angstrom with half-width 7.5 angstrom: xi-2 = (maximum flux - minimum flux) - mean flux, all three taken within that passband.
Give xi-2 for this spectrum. -19.0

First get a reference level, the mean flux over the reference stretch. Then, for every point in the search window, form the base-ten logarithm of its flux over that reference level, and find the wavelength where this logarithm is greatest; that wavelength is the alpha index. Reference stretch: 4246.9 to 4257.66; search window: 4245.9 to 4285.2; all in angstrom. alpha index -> 4278.79 angstrom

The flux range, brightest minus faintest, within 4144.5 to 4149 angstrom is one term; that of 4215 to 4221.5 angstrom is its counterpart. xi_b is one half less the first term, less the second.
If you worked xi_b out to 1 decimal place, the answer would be -7.5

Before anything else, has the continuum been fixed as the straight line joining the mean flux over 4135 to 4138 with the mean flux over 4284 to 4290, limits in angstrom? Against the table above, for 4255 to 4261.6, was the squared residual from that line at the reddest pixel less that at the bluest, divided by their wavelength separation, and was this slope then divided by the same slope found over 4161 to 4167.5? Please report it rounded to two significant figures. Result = -14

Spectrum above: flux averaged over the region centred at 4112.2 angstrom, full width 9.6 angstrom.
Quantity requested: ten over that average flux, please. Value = 0.420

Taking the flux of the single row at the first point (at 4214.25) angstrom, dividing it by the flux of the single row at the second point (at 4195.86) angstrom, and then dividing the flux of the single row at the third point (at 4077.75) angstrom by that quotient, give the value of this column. 24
